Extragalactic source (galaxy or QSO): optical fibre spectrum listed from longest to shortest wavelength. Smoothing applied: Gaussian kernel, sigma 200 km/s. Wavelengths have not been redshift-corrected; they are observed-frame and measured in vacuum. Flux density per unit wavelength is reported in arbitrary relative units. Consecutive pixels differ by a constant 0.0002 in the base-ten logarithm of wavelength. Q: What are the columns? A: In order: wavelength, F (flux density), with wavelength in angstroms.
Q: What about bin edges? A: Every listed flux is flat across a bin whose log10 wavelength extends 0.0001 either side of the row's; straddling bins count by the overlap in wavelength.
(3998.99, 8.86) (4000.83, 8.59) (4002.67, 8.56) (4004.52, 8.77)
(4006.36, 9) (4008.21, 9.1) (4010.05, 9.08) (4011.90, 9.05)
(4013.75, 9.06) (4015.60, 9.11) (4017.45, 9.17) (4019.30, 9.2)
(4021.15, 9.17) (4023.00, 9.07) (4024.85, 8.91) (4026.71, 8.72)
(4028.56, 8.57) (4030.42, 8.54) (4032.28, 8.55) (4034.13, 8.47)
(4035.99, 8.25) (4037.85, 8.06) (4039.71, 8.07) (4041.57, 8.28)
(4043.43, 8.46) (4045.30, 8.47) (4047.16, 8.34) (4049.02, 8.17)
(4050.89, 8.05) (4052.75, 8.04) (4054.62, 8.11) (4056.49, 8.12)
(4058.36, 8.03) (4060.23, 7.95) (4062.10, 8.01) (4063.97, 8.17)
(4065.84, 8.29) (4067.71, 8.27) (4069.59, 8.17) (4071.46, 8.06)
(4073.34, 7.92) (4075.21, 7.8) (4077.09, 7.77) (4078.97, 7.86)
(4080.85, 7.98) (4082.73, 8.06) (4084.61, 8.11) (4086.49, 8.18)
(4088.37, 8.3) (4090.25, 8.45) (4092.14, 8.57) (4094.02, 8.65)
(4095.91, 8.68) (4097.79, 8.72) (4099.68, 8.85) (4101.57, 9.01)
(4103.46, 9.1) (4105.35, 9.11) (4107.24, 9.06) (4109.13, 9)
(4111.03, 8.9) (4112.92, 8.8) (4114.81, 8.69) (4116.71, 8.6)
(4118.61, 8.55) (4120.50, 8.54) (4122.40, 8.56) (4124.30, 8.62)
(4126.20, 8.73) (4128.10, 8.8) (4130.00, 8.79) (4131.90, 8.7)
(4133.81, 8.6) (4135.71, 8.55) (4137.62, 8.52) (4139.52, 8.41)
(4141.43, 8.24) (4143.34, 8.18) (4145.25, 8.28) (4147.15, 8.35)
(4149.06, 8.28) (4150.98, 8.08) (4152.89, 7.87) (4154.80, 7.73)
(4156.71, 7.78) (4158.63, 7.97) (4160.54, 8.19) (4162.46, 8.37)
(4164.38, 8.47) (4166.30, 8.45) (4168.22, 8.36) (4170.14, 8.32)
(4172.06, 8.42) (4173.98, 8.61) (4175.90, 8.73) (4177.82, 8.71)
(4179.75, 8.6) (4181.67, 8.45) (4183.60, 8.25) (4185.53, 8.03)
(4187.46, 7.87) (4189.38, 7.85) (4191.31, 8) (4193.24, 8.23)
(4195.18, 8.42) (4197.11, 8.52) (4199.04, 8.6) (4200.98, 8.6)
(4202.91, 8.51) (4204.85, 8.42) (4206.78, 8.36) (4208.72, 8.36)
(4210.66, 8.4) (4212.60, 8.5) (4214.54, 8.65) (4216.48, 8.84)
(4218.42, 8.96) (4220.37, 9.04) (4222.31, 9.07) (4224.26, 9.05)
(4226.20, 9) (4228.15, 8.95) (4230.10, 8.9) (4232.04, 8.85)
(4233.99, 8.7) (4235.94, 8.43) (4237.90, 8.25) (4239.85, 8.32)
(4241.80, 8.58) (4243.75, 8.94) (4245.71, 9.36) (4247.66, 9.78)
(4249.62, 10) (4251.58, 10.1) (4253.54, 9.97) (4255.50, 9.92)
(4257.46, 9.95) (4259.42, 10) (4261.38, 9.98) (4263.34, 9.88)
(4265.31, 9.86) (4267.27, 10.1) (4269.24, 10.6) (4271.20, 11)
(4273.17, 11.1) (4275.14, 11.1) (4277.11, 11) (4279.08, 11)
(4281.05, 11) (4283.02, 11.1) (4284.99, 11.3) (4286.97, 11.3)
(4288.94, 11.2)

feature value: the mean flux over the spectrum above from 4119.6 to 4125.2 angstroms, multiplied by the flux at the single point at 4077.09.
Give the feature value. 67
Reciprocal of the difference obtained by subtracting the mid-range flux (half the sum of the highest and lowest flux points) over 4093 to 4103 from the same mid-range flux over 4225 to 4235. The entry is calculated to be 50.0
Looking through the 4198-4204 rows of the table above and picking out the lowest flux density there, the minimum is 8.51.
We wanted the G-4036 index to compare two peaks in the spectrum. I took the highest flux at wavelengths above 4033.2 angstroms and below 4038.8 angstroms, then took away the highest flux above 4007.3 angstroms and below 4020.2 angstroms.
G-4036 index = -0.73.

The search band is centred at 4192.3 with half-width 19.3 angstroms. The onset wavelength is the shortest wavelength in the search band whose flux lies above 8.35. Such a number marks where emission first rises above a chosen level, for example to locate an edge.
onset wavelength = 4173.98 angstroms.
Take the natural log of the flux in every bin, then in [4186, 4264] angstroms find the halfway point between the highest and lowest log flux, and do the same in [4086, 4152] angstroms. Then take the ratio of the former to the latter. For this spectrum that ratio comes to 1.02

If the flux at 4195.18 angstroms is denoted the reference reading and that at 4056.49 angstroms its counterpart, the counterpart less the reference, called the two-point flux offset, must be -0.30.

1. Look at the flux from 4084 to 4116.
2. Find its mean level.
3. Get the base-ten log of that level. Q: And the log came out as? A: 0.94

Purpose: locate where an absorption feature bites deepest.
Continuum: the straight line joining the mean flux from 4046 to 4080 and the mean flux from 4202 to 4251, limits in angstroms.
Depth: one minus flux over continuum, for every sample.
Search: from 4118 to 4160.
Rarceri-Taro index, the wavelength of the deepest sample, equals 4154.80 angstroms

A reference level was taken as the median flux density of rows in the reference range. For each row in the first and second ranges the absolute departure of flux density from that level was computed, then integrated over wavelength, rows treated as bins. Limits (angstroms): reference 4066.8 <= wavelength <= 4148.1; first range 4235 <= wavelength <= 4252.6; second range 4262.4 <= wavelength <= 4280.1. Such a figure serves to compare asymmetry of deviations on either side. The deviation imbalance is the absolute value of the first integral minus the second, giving 25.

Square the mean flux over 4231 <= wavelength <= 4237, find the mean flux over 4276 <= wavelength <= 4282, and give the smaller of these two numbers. 11.0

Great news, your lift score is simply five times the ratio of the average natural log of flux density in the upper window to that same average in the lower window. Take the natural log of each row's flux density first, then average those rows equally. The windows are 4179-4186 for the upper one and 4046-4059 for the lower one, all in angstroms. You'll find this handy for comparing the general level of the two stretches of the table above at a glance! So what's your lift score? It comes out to 5.06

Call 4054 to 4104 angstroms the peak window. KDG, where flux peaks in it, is 4103.46 angstroms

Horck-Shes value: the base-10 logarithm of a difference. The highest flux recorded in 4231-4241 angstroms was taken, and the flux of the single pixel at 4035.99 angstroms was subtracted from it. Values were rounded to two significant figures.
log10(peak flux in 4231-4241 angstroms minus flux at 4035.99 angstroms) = -0.22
